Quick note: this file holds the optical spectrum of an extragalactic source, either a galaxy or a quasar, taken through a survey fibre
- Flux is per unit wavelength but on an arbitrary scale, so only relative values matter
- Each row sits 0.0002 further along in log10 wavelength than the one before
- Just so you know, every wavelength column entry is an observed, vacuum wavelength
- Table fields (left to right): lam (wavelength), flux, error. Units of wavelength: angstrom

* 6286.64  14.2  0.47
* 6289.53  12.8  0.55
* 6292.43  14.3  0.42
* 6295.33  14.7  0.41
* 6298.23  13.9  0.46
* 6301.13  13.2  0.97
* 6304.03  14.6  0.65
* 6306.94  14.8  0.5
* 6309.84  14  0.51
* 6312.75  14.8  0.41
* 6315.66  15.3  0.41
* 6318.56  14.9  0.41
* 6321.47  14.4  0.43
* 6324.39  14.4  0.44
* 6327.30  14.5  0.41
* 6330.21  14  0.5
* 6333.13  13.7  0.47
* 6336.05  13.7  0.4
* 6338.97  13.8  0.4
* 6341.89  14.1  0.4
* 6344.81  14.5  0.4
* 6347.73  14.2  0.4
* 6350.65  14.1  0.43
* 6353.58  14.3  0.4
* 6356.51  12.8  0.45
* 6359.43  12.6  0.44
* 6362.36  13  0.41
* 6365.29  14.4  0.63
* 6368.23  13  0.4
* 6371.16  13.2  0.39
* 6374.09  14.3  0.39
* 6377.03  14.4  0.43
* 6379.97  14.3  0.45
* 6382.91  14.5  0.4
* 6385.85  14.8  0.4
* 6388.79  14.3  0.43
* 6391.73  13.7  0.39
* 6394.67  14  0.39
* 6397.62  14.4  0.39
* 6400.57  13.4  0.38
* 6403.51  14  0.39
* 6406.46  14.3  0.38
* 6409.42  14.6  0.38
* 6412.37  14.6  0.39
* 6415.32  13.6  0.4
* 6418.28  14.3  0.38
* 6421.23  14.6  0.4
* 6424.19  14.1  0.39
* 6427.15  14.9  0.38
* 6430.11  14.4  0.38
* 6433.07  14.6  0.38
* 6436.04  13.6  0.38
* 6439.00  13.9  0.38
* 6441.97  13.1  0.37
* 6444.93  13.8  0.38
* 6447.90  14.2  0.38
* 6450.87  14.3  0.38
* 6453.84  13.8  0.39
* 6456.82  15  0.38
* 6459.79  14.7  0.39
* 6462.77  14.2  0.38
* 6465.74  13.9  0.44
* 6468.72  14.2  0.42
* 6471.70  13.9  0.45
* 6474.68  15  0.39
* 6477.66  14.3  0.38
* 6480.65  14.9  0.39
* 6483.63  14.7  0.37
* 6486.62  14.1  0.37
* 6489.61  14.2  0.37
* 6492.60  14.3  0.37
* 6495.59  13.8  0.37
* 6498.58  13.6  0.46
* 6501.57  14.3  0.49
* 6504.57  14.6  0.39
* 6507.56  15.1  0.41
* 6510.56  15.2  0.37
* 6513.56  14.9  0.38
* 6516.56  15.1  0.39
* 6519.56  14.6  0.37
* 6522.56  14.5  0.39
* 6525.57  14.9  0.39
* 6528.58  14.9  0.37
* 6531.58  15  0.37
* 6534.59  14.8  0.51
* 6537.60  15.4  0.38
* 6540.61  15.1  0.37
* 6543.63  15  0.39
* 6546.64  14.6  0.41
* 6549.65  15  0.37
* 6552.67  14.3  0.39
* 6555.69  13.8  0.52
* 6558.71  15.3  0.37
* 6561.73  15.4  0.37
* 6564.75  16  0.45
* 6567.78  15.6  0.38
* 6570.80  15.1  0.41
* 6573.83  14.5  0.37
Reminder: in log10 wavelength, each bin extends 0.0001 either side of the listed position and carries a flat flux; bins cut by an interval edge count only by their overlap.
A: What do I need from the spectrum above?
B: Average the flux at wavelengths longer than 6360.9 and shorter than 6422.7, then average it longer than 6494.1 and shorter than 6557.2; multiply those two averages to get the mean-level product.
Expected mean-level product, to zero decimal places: 207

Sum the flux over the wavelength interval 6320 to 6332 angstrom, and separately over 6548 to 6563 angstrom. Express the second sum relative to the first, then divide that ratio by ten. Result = 0.129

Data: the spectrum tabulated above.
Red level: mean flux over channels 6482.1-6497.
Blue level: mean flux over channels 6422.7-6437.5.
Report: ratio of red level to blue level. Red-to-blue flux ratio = 0.99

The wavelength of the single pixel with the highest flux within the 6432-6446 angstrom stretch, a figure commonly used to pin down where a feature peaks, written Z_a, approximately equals 6433.07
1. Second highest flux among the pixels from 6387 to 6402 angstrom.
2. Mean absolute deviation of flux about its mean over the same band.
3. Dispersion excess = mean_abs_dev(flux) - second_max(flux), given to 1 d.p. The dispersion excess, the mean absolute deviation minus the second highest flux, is -14.0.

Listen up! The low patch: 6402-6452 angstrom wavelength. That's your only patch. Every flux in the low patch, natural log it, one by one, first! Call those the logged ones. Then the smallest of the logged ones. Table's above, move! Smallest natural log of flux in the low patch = 2.573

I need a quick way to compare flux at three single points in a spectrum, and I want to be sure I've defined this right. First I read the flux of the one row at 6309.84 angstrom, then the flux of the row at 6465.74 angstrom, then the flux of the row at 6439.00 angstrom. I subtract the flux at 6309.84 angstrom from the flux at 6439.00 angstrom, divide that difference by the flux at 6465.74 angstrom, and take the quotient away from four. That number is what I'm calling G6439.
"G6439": 4.007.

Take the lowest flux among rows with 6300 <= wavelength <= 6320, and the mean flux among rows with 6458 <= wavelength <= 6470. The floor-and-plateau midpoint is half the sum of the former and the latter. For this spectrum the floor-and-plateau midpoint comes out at 13.7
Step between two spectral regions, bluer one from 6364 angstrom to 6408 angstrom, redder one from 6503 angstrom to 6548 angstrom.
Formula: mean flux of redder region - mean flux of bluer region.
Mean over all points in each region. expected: 0.8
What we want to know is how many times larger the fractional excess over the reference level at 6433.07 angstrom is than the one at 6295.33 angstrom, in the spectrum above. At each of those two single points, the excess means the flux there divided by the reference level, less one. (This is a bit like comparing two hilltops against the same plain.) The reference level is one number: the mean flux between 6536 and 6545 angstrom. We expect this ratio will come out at 1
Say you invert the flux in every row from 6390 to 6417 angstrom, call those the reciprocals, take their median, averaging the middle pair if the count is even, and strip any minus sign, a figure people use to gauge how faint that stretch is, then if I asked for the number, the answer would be 0.0714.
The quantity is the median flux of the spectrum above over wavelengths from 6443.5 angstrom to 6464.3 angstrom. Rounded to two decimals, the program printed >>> 14.20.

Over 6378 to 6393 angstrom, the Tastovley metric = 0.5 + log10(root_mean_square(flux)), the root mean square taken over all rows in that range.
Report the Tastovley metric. 1.66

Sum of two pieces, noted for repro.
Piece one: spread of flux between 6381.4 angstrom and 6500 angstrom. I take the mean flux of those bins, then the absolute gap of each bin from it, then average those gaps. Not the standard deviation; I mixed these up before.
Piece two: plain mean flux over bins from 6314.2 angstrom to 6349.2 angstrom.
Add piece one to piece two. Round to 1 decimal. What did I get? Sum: 14.7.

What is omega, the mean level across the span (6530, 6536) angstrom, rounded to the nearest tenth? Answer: 14.9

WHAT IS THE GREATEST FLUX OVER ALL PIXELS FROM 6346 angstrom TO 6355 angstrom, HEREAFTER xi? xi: 14.3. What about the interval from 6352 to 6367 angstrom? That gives 14.4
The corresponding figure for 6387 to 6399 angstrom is 14.4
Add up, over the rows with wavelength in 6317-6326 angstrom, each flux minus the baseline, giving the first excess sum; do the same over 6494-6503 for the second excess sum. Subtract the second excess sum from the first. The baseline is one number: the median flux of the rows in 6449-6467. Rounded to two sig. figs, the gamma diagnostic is 2.0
